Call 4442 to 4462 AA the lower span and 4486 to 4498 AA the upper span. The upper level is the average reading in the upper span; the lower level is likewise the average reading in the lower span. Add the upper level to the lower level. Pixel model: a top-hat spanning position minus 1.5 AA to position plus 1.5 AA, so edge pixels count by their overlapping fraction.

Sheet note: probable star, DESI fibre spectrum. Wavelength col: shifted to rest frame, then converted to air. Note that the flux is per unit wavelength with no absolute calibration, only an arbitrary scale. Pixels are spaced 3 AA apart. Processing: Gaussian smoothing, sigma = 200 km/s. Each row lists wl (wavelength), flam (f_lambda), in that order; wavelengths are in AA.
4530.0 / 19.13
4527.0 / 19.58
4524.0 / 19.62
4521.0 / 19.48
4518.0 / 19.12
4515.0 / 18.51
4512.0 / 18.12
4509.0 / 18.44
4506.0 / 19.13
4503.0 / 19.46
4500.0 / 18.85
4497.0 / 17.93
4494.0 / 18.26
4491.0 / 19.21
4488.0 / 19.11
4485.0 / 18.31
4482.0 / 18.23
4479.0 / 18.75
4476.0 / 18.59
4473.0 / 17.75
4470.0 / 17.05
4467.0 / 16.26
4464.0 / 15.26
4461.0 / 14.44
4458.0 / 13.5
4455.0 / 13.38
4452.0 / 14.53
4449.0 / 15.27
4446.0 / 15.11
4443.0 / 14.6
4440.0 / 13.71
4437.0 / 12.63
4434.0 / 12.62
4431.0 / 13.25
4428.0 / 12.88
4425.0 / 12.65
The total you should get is 33.0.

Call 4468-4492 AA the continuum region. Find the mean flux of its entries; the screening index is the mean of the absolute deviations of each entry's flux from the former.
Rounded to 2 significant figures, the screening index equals 0.54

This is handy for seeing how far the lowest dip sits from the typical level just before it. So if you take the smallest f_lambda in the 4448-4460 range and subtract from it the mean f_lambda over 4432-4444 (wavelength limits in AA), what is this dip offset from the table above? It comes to 0.0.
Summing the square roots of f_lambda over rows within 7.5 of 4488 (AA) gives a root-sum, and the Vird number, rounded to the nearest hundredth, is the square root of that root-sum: 4.65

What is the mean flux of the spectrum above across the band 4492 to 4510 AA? 18.7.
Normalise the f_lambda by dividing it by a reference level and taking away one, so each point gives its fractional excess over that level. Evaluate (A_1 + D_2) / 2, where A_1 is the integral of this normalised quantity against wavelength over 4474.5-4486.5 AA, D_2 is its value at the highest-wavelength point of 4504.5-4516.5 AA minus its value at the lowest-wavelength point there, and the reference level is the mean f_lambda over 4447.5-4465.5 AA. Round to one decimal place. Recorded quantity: 1.7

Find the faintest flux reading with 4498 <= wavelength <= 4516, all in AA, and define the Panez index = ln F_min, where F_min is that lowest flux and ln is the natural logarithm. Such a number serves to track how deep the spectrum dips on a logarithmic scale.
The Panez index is 2.90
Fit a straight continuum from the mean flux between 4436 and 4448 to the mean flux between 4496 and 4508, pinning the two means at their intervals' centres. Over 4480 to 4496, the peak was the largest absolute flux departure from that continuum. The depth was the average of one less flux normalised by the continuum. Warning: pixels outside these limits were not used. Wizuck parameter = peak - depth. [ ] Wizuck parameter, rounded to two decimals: 1.40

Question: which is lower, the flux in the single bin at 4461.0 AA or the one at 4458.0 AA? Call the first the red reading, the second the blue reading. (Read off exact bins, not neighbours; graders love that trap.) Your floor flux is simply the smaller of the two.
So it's 13.5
